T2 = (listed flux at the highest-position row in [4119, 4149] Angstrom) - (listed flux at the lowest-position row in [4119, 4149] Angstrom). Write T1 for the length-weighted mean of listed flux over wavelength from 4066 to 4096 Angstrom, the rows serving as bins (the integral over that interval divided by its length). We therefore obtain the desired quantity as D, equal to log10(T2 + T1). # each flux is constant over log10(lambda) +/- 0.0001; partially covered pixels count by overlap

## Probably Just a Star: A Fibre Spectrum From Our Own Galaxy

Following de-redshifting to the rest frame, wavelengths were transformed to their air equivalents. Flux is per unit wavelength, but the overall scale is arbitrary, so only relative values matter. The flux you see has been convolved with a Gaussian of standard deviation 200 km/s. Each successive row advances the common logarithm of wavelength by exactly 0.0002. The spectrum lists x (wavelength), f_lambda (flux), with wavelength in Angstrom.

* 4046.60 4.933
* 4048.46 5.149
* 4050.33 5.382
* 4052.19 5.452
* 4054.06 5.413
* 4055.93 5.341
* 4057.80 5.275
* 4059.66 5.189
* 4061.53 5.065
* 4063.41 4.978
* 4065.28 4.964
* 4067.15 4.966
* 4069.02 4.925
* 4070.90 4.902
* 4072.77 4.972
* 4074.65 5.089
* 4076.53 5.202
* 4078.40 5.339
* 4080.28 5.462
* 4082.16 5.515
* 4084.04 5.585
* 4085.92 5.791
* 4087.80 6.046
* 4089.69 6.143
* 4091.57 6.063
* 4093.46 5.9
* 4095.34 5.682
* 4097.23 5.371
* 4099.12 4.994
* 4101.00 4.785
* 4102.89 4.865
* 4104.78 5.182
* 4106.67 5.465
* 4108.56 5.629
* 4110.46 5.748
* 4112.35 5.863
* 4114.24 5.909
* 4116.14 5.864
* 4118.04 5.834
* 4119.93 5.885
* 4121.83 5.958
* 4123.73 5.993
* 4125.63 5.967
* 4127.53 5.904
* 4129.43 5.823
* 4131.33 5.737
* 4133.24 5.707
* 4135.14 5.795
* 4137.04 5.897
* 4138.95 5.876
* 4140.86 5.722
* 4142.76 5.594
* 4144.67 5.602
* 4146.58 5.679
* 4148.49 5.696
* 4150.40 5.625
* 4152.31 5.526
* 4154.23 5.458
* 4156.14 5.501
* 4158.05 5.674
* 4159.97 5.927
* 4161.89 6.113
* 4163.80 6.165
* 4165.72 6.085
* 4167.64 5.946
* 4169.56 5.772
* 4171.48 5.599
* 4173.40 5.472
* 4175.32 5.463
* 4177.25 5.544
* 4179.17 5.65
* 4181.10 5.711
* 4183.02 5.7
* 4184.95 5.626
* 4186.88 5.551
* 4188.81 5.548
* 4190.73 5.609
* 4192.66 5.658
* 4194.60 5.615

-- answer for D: 0.723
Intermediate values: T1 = 5.47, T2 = -0.19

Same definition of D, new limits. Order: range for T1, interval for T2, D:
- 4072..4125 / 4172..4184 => 0.764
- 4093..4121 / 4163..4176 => 0.684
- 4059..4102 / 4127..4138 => 0.727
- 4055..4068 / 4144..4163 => 0.750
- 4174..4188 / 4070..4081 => 0.790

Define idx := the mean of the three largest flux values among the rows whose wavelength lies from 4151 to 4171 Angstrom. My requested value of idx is 6.12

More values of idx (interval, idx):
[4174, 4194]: 5.69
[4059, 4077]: 5.16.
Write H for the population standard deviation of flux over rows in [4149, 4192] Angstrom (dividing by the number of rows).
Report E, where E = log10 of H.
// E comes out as -0.67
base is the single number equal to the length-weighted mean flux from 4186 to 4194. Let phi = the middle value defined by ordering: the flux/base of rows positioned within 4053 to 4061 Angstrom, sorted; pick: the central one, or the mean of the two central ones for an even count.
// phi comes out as 0.95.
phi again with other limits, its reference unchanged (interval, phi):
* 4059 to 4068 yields 0.89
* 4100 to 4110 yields 0.93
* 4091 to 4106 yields 0.94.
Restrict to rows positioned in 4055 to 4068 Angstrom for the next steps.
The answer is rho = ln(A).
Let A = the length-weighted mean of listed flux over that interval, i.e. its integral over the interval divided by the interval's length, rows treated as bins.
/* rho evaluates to 1.63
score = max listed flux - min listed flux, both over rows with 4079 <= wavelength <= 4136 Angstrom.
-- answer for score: 1.4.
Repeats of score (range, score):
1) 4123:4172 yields 0.7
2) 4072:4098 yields 1.2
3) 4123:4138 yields 0.3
